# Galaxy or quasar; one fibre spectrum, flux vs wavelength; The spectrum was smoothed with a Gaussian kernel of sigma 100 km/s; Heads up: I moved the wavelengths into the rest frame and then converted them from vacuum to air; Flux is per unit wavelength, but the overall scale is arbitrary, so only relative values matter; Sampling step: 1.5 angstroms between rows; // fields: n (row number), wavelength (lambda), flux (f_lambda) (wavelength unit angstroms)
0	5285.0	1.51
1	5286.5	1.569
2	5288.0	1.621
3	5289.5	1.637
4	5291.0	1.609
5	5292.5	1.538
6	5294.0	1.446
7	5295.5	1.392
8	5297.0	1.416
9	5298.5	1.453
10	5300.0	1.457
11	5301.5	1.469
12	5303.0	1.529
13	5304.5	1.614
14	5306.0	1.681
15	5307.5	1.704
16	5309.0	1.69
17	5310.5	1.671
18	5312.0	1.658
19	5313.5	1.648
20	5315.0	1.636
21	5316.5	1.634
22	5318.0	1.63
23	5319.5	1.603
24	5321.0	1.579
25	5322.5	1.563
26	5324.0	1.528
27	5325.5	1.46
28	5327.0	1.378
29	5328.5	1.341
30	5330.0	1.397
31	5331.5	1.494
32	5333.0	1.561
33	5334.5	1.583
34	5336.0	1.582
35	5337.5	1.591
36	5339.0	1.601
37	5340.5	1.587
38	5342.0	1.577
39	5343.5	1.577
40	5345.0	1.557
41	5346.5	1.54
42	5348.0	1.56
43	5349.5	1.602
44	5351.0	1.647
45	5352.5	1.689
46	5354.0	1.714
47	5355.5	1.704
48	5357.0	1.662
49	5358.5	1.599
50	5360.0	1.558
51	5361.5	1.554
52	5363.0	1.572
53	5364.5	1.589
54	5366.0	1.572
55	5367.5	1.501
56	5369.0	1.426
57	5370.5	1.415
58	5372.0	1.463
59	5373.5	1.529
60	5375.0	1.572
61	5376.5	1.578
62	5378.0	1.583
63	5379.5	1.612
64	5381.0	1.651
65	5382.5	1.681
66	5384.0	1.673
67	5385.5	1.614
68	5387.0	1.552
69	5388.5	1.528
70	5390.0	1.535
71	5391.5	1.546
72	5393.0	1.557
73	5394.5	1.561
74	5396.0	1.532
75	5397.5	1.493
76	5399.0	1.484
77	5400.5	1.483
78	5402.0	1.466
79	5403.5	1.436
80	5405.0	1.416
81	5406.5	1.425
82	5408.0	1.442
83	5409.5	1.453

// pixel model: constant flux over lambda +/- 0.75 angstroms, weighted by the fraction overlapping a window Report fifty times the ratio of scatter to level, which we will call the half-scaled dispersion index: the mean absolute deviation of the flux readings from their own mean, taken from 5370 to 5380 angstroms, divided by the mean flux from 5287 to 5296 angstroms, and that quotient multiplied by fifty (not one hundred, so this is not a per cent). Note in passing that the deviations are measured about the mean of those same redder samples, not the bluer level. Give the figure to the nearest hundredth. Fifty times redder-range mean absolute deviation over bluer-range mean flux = 1.86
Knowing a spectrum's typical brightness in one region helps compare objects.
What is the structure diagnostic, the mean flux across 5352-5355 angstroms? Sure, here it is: 1.70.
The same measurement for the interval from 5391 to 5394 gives 1.55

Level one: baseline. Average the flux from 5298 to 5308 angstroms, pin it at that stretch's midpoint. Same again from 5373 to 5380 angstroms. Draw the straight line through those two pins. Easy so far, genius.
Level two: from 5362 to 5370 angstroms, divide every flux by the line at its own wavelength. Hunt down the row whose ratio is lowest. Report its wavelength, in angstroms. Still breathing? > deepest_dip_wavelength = 5369.0 angstroms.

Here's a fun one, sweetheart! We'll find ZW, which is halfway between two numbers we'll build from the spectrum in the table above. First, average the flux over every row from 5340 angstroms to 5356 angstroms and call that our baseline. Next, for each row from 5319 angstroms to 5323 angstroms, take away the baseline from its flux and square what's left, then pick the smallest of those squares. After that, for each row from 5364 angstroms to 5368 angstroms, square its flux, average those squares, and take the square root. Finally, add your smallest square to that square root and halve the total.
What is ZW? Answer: 0.78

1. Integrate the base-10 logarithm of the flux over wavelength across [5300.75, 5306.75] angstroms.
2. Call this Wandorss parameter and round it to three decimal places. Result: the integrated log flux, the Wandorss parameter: 1.177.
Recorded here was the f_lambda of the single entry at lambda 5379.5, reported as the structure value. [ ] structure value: 1.612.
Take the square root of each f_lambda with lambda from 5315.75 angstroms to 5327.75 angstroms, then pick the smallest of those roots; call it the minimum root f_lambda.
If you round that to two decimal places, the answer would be 1.17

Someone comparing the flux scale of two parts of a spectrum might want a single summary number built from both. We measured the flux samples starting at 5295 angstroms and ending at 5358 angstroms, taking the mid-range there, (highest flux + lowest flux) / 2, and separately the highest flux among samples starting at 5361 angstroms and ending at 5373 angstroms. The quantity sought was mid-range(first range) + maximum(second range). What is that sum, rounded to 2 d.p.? 3.12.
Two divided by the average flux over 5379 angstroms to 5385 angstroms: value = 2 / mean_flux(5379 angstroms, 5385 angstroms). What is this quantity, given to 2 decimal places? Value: 1.21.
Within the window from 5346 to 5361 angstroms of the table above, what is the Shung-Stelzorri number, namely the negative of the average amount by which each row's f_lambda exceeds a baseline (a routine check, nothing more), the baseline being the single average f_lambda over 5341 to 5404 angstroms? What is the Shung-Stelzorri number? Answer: -0.062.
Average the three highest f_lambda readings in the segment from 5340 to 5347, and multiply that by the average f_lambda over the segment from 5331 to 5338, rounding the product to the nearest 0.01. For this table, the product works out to 2.47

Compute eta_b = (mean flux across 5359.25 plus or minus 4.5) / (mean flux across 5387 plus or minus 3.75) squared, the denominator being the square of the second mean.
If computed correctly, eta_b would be 0.644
